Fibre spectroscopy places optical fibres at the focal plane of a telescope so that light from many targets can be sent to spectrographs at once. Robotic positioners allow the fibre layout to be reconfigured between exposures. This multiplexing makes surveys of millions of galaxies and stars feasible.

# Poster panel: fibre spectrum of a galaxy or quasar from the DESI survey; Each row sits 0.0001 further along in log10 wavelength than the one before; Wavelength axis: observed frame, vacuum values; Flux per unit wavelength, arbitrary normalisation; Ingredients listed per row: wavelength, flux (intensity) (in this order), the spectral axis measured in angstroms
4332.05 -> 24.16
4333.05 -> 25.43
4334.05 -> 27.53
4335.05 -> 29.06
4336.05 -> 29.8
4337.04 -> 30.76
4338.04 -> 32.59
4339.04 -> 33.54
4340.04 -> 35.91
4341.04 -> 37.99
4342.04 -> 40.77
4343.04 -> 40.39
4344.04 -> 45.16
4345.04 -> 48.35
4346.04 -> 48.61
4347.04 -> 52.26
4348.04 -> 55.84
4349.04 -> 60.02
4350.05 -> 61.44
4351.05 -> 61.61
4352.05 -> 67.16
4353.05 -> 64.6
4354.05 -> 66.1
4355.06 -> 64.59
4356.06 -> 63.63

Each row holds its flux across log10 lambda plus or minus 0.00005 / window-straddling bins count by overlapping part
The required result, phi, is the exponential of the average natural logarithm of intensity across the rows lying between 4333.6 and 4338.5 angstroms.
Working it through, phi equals 30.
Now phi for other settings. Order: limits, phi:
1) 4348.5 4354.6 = 63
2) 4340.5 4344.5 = 41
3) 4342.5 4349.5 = 50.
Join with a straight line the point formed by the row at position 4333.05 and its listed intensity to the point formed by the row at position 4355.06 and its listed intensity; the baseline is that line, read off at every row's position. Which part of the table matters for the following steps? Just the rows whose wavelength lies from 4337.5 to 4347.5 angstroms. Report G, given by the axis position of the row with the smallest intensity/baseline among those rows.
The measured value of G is 4339.04 angstroms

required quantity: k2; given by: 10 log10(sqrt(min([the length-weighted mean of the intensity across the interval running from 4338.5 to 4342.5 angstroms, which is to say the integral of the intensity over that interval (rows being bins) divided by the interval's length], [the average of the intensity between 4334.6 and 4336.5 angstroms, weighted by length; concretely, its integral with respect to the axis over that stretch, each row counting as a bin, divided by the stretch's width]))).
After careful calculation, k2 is 7.3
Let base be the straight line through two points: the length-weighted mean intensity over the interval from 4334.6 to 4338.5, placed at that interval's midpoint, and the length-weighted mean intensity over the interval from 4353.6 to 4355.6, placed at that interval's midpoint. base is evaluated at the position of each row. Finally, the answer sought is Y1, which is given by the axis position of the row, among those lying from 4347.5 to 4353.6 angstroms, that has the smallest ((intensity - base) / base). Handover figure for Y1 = 4353.05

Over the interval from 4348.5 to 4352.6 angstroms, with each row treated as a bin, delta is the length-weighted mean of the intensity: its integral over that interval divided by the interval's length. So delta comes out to 62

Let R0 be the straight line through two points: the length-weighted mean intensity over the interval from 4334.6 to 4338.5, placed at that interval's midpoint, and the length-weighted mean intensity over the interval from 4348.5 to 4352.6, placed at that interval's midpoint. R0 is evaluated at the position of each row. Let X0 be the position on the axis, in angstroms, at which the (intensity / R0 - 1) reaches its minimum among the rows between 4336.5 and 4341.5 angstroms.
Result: 4339.04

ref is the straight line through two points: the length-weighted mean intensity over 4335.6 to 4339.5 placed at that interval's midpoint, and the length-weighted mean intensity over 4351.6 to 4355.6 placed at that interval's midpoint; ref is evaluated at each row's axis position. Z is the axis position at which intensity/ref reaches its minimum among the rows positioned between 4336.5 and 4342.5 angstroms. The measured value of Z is 4339.04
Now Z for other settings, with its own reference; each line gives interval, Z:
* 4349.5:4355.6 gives 4355.06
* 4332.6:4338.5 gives 4338.04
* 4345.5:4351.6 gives 4346.04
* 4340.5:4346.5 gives 4343.04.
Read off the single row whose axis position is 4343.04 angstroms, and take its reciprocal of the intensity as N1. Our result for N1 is 0.0248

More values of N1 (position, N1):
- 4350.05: 0.0163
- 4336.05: 0.0336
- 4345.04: 0.0207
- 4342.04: 0.0245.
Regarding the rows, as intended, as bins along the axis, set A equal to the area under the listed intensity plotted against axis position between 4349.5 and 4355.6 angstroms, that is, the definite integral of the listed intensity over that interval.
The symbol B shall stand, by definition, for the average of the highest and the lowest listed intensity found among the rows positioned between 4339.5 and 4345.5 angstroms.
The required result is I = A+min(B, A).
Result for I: 434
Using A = 391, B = 42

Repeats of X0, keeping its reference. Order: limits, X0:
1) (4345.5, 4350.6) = 4346.04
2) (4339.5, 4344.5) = 4343.04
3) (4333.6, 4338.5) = 4338.04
